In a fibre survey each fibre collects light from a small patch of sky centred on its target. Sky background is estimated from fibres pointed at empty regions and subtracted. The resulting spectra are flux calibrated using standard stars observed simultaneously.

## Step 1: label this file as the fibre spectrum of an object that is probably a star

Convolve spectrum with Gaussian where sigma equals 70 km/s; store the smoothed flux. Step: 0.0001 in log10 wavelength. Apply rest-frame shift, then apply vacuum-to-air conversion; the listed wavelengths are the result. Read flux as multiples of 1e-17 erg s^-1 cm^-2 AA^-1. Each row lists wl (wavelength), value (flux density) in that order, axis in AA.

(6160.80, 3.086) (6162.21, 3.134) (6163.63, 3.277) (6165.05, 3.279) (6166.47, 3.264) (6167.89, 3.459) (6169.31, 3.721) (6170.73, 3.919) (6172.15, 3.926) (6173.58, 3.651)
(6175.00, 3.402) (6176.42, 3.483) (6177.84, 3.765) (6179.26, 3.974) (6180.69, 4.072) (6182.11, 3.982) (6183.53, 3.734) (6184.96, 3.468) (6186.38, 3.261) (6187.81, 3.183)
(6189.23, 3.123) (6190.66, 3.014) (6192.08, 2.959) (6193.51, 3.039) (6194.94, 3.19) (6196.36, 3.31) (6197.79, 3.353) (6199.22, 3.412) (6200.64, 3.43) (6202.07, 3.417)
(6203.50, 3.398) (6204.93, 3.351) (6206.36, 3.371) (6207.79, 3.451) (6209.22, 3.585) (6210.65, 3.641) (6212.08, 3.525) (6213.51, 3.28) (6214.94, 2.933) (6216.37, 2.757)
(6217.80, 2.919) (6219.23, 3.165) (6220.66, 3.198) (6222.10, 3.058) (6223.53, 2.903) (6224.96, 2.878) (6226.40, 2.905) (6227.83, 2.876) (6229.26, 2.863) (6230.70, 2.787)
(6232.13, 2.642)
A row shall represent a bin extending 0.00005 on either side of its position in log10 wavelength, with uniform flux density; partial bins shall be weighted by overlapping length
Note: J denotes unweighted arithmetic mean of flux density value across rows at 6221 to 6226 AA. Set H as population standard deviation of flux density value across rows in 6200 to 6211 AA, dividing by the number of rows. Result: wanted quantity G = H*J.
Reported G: 0.3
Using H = 0.10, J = 2.9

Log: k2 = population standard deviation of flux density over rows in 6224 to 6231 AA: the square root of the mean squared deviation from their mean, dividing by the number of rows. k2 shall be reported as 0.04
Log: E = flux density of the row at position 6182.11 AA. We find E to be 3.982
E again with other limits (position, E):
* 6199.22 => 3.412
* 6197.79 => 3.353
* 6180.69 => 4.072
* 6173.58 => 3.651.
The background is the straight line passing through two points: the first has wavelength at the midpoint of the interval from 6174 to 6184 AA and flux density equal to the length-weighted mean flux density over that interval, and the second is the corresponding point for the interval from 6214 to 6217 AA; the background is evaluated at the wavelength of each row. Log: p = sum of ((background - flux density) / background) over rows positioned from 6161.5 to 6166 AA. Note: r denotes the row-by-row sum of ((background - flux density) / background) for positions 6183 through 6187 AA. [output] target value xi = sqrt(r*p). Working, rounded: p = 0.66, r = 0.12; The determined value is 0.28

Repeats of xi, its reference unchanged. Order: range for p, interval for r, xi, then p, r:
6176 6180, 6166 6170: 0.14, 0.05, 0.42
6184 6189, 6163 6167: 0.39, 0.24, 0.61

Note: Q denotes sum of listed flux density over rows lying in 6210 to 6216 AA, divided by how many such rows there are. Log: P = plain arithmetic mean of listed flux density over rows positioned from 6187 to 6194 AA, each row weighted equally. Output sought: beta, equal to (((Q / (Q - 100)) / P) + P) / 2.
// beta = 1.53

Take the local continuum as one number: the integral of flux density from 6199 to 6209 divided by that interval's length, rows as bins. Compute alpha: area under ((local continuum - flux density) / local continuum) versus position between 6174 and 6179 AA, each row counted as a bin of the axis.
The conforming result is -0.27 AA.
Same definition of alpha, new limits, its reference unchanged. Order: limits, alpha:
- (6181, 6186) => -0.46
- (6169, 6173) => -0.53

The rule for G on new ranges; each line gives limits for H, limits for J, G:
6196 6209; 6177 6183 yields 0.2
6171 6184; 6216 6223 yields 0.7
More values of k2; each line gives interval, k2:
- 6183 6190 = 0.22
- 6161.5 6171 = 0.26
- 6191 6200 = 0.17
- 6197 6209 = 0.03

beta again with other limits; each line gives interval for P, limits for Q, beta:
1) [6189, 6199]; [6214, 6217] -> 1.57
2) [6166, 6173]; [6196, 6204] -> 1.82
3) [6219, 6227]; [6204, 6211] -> 1.50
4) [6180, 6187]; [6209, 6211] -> 1.85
